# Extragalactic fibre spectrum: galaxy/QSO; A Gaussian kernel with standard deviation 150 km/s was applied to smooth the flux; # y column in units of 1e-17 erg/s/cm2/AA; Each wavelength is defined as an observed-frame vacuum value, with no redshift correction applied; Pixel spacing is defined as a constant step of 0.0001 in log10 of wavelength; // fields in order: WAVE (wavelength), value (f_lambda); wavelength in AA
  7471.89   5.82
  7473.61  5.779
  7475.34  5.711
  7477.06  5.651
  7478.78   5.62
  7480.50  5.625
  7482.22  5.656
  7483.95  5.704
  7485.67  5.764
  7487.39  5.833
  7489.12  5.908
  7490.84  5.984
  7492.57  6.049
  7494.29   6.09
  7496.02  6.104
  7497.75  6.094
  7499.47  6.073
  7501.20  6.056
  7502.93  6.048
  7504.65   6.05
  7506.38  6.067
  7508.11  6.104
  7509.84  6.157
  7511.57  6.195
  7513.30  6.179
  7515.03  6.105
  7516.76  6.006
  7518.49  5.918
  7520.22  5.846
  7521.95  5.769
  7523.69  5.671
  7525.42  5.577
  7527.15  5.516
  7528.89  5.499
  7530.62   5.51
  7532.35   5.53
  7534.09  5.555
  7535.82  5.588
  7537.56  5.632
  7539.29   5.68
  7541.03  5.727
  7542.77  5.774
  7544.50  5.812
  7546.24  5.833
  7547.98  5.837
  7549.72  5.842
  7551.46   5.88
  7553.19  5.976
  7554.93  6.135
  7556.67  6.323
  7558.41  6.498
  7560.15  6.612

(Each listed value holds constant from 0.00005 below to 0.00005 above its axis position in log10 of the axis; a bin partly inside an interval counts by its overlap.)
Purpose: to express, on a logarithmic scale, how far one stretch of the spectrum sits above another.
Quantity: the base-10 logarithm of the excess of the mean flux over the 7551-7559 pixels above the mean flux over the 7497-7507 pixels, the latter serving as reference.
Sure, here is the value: -1.0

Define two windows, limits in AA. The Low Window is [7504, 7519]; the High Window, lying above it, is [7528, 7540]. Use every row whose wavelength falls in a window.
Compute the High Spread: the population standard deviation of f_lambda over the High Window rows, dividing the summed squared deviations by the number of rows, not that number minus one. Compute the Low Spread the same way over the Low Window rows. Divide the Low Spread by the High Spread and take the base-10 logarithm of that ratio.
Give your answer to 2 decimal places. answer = 0.13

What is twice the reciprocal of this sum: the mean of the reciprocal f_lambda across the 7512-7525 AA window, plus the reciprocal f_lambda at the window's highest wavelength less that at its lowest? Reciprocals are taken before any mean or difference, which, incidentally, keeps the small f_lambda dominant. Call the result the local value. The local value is 10.9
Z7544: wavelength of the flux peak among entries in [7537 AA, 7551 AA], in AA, 7549.72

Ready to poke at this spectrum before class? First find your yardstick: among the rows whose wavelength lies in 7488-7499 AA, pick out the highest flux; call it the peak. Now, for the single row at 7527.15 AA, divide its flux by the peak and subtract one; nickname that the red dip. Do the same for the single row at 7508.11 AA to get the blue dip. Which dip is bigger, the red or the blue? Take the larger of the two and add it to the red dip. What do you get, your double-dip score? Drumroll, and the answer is -0.10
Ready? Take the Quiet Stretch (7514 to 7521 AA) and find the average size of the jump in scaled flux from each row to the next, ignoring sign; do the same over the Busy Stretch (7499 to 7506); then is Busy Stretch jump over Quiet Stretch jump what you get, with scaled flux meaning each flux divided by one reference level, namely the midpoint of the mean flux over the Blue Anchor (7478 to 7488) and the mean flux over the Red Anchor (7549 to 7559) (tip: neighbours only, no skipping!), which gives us 0.1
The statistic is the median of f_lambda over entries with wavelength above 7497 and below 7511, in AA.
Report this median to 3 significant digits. 6.07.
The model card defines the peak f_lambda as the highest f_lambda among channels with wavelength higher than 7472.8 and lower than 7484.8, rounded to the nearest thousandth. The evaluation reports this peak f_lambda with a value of 5.779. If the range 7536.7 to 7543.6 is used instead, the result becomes 5.774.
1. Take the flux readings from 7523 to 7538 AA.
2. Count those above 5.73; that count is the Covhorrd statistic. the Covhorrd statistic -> 0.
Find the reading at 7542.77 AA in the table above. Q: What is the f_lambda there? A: 5.774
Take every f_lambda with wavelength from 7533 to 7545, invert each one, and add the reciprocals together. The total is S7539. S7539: 1.2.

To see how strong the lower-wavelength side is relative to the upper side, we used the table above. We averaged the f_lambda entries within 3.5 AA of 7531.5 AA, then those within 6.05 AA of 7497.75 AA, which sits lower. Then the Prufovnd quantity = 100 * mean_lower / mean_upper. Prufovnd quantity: 110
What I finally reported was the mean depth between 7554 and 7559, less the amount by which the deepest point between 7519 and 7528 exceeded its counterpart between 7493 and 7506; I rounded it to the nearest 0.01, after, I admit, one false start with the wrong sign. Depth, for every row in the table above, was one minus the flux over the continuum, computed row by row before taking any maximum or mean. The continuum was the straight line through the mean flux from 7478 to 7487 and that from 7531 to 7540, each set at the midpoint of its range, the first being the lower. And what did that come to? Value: -0.22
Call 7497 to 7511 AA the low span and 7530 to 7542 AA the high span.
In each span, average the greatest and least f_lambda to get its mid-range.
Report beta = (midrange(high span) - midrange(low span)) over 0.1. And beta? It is -4.8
